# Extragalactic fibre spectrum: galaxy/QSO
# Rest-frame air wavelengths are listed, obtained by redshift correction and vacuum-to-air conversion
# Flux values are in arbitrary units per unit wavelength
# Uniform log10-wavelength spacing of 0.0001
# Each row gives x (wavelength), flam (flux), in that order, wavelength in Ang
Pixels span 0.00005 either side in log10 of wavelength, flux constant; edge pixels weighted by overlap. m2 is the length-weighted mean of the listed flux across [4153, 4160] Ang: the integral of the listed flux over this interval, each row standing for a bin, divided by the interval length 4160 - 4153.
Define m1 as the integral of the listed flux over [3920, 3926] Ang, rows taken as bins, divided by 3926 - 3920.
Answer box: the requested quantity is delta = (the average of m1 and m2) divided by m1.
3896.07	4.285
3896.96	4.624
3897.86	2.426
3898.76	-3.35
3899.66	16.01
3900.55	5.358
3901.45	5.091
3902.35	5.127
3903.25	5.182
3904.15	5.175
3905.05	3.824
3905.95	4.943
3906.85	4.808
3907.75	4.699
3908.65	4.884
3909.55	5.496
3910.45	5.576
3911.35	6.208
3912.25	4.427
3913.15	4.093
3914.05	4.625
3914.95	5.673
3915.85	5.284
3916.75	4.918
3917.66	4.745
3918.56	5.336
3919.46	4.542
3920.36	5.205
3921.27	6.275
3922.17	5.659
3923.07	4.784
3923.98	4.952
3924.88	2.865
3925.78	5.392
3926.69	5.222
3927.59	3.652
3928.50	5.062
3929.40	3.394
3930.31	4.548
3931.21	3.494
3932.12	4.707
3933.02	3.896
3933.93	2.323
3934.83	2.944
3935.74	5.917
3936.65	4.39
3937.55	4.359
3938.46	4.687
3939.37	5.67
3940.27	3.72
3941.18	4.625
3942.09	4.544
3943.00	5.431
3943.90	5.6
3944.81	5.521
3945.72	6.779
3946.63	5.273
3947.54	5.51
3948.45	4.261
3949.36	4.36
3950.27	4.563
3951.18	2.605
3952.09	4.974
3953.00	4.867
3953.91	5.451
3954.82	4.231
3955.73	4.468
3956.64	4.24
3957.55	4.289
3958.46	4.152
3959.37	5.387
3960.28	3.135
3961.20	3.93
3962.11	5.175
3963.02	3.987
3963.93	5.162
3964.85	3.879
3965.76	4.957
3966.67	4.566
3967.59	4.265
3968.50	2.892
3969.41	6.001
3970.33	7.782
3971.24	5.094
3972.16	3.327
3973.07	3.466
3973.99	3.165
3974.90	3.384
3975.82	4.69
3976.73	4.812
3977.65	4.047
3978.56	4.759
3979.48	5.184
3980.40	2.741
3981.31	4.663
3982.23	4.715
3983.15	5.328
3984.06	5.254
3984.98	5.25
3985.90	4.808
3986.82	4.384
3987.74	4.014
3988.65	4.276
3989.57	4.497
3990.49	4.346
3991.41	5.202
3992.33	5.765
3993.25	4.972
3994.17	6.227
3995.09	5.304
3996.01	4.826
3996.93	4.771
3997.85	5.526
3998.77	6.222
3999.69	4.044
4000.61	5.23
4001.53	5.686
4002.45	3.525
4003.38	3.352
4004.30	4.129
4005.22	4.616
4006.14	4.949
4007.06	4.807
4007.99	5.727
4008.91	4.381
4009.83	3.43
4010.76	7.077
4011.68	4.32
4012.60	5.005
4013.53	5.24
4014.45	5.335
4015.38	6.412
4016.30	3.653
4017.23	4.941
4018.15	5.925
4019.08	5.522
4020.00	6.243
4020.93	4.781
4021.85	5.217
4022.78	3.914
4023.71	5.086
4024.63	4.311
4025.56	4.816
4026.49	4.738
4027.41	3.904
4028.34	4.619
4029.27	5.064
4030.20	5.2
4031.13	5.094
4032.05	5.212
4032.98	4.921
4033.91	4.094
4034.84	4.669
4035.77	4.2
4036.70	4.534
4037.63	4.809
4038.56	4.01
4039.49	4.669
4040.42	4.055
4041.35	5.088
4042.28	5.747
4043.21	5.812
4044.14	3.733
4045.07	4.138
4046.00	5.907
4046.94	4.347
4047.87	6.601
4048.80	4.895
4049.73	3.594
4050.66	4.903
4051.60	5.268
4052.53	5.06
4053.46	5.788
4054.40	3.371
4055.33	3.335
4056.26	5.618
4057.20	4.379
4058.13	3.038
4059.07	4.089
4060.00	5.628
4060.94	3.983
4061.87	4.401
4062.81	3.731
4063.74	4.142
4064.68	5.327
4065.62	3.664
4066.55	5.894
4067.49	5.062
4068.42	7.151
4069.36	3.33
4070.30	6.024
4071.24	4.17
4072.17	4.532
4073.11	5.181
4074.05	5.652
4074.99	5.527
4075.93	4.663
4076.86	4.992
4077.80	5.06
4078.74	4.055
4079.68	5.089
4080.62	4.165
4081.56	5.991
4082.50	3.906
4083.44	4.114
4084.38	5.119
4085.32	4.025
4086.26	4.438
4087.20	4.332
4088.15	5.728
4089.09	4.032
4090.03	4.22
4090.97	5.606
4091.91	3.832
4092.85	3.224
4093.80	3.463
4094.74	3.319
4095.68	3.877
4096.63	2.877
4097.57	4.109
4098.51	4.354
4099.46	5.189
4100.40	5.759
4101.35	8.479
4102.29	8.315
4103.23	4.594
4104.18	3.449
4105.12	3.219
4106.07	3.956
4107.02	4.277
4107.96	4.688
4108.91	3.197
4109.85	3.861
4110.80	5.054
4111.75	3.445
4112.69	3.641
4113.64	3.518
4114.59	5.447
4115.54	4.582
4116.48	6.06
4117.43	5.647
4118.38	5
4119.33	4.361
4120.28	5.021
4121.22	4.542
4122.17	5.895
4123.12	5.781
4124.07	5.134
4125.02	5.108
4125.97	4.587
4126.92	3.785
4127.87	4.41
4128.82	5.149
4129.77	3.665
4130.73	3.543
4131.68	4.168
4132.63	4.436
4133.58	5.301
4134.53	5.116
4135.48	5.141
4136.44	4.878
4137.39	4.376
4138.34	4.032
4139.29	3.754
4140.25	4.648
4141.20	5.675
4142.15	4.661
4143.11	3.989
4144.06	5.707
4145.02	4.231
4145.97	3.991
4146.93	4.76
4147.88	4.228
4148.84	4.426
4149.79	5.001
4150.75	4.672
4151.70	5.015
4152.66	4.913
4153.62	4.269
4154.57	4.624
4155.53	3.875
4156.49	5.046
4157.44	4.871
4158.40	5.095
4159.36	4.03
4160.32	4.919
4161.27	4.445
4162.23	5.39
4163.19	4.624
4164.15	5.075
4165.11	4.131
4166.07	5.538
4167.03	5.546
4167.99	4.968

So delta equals 0.96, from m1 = 5.0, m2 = 4.6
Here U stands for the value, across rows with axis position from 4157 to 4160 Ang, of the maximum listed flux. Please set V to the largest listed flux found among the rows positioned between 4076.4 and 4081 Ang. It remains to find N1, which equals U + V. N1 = 10.2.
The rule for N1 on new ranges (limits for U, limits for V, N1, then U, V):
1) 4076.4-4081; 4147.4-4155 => 10.1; 5.089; 5.015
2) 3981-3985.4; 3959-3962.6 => 10.7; 5.328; 5.387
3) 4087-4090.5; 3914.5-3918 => 11.4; 5.728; 5.673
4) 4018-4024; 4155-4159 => 11.3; 6.243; 5.095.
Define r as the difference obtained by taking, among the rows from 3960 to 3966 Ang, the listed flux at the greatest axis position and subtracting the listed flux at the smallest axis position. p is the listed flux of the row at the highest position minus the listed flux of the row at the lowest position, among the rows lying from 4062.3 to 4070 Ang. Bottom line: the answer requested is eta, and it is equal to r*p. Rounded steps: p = -0.40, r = 1.8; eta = -0.7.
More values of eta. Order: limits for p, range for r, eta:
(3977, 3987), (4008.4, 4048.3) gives 0.7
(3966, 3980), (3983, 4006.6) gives -0.2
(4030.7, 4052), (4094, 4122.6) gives 0.4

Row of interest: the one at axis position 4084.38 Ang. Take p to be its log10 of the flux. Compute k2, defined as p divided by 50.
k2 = 0.0142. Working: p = 0.71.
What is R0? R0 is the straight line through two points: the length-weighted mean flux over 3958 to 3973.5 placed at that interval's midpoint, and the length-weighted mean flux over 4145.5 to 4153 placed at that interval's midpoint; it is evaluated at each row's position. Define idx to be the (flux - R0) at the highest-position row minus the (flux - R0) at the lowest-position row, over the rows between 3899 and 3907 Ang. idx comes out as -11.2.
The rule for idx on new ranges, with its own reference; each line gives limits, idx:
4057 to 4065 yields 0.9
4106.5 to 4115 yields 1.2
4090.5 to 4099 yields -1.3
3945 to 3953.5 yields -1.9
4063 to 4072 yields 0.0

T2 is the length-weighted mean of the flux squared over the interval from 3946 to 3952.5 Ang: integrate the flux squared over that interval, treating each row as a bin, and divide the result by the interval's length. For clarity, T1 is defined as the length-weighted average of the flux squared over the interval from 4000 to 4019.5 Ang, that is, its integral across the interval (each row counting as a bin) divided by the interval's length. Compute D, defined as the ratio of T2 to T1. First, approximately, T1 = 25.0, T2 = 22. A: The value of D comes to 0.87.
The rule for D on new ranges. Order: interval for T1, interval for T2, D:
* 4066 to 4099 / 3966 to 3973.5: 1.10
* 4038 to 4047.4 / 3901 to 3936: 1.00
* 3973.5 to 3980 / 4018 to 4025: 1.41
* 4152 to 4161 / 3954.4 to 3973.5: 0.99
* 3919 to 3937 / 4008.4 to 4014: 1.21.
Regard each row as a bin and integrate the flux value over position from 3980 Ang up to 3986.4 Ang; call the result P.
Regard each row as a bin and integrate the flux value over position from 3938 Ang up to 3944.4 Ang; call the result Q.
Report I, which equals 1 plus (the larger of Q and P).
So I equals 32.4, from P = 30.1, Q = 31.4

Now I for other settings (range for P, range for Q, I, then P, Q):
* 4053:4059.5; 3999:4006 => 32.2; 27.5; 31.2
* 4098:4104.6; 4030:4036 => 38.9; 37.9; 28.6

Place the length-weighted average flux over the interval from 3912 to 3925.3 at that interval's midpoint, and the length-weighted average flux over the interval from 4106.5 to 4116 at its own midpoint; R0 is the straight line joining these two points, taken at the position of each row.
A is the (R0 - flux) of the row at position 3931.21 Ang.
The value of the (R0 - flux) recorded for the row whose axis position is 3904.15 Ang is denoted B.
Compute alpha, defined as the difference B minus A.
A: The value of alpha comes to -1.6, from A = 1.4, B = -0.2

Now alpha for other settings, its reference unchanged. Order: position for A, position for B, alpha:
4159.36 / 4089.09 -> 0.3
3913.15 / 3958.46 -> -0.2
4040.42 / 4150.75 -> -1.0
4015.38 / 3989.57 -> 2.0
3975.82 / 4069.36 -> 1.0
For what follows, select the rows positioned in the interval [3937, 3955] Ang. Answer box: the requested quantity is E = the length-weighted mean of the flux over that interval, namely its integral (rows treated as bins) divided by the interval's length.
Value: 4.86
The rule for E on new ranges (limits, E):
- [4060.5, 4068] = 4.55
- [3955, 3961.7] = 4.24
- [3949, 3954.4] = 4.47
